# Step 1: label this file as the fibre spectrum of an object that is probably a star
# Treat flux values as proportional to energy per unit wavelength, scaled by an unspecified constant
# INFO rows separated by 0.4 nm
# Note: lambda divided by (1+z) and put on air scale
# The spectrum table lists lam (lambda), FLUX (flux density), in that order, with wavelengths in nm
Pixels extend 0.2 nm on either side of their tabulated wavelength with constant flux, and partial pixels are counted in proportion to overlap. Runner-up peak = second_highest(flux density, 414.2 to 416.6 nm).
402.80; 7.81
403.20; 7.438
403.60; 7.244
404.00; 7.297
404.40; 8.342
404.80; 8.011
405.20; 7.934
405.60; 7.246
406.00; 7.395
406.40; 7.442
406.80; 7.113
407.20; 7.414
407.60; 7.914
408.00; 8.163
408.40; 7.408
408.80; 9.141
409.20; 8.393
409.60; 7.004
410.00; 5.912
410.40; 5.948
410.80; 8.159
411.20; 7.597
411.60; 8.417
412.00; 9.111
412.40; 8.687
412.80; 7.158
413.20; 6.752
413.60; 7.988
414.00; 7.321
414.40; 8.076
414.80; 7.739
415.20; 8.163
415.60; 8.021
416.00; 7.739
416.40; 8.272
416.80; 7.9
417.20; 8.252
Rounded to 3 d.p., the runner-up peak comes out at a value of 8.163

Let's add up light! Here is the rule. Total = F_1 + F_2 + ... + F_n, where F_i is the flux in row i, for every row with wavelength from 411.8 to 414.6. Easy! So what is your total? 55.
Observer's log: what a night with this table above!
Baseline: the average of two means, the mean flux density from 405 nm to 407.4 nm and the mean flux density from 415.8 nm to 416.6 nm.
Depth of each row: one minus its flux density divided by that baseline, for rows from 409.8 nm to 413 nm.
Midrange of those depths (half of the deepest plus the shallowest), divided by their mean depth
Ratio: 2.2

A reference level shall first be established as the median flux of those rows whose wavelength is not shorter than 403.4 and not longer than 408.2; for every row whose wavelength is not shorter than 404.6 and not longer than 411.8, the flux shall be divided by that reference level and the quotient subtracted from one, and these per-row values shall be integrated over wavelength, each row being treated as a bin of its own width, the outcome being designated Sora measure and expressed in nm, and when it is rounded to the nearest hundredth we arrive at -0.16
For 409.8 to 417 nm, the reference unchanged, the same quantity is -0.28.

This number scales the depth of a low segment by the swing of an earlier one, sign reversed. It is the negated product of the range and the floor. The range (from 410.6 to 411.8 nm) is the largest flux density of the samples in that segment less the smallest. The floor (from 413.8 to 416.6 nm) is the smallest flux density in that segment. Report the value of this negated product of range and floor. -6.0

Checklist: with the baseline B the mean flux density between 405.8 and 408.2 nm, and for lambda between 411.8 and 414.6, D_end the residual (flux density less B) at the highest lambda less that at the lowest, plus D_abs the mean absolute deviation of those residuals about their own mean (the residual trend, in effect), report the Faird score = -0.4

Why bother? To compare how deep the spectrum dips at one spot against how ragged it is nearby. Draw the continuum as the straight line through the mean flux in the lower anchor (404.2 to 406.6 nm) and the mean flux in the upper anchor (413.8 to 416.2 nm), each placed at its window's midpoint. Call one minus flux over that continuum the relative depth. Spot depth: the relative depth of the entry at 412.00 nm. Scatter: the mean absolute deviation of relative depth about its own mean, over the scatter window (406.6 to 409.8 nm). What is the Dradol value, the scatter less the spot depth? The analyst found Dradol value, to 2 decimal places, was 0.24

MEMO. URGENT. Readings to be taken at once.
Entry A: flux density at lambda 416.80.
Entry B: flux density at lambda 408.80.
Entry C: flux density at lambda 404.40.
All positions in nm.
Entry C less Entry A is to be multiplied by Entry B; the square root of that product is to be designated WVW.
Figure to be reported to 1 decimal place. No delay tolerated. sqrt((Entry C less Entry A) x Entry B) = 2.0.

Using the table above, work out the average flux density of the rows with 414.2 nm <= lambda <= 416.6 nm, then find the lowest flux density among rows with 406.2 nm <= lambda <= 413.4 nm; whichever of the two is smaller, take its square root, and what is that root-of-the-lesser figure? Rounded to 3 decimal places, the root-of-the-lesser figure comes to 2.431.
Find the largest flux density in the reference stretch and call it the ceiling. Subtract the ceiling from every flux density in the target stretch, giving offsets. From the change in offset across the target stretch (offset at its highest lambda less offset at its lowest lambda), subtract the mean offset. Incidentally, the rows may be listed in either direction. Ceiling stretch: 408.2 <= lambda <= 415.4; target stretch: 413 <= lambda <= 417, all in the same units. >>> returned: 2.5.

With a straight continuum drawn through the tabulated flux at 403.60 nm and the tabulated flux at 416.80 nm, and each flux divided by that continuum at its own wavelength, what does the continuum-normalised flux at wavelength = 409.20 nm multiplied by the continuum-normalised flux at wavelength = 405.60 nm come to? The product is 1.101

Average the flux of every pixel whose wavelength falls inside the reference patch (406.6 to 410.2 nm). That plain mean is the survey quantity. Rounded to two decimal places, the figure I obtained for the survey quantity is 7.61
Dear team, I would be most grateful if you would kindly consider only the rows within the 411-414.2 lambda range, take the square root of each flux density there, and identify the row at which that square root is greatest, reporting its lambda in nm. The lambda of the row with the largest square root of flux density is 412.00 nm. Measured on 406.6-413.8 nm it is 408.80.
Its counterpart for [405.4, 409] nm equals 408.80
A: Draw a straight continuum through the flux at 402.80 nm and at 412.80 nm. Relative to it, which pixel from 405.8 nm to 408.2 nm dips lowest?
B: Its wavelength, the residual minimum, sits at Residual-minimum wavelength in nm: 406.80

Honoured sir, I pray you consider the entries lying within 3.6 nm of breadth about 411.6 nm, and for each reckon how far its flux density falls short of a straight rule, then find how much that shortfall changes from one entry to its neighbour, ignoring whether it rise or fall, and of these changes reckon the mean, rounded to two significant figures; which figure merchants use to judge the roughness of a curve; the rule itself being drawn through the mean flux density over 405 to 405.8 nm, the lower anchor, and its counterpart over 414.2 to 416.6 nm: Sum 0.84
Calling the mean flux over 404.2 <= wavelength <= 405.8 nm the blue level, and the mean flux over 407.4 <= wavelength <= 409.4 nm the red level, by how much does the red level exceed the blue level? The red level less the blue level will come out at 0.3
